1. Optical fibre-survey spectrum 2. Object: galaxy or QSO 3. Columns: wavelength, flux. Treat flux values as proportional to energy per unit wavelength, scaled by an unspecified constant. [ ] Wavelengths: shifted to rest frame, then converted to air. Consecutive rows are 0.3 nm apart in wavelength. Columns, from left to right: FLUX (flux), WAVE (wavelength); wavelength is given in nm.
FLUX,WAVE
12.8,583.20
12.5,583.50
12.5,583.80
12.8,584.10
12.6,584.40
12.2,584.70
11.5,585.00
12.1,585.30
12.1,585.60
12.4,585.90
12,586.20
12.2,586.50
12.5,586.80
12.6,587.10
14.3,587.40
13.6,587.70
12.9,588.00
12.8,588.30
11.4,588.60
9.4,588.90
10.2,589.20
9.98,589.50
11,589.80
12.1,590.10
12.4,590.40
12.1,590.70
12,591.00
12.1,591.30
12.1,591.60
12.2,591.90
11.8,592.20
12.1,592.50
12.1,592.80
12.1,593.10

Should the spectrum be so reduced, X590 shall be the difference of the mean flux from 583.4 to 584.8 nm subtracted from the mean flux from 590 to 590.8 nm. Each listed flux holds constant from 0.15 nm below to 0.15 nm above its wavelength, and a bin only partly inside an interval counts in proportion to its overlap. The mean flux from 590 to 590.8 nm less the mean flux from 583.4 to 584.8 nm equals -0.32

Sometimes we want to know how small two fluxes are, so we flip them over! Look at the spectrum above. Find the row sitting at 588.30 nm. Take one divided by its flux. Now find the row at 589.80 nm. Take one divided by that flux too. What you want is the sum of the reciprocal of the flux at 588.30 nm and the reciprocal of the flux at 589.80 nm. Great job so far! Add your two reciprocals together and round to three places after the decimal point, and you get 0.169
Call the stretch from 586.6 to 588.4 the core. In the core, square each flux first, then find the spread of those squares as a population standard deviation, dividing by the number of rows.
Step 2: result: 17.0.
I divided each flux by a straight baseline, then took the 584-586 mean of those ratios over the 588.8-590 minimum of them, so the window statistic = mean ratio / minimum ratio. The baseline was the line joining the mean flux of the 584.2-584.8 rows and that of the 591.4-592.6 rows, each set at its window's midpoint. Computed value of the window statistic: 1.28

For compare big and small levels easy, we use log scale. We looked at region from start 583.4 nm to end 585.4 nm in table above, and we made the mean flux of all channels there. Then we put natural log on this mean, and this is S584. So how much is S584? 2.51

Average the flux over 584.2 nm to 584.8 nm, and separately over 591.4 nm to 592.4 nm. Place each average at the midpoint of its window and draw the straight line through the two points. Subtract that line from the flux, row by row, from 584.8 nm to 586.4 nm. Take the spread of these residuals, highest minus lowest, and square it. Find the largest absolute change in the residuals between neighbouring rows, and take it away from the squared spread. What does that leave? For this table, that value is 0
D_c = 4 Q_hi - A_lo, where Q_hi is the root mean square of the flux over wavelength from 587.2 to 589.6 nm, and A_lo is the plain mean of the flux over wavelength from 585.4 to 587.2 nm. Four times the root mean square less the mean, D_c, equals 35.5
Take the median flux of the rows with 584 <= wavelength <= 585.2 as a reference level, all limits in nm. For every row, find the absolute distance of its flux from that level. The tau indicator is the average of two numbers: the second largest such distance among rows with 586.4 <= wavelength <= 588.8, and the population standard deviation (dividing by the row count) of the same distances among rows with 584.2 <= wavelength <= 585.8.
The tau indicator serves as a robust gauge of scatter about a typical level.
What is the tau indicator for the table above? 0.73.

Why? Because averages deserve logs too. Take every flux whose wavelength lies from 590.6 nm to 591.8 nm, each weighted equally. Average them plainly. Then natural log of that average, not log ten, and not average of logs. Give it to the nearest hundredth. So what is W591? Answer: 2.49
